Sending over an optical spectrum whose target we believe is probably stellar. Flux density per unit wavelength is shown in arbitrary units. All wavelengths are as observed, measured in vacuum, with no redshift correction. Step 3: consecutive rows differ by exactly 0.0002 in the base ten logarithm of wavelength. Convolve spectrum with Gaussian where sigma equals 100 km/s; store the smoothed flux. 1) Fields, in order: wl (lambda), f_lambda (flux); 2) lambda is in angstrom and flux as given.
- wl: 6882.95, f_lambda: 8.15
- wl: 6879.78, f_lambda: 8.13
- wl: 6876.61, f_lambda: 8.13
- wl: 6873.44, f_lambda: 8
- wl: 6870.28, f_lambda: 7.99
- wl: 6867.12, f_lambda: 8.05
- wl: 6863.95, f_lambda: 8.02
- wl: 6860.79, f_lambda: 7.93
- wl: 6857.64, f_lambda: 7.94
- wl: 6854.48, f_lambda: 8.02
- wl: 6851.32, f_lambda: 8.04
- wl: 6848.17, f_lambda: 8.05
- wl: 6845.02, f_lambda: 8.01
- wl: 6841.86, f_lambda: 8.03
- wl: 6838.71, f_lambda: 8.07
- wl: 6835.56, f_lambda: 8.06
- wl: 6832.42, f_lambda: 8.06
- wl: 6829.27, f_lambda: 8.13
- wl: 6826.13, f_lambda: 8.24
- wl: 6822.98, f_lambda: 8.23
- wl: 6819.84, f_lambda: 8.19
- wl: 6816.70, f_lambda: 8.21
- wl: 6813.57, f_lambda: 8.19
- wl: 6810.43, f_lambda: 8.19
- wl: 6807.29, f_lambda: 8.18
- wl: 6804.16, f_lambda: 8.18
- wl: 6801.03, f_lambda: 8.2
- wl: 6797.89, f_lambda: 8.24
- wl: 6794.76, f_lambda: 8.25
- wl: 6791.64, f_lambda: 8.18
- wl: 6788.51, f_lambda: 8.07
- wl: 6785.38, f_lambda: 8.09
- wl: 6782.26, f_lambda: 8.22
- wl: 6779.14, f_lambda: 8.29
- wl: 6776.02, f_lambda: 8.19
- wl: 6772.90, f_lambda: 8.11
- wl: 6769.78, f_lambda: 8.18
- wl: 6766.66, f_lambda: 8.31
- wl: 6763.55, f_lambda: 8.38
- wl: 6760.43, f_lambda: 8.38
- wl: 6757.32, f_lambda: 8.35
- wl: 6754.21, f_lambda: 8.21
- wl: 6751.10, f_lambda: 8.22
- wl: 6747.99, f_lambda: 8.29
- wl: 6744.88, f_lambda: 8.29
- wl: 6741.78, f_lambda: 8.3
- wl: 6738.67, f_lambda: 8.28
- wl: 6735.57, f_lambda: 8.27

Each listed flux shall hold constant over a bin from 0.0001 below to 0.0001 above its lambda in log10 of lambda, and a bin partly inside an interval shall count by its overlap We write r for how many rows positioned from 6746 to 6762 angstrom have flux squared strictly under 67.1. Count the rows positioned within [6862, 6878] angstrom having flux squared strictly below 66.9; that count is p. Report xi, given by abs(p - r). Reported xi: 5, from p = 5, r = 0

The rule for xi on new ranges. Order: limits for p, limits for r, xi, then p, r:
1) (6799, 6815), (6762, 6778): 3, 0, 3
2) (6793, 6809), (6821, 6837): 3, 0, 3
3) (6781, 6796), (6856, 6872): 3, 2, 5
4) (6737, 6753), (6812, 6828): 2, 0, 2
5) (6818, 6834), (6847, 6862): 3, 2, 5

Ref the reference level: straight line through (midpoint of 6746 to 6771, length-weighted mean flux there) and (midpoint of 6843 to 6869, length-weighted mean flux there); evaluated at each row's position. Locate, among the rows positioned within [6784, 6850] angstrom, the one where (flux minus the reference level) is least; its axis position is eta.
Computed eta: 6788.51 angstrom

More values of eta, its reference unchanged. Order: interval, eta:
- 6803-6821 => 6804.16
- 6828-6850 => 6845.02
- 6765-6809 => 6772.90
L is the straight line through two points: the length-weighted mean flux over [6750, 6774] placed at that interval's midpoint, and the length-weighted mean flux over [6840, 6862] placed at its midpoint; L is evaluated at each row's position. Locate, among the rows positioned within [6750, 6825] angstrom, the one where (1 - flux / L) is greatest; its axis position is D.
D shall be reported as 6772.90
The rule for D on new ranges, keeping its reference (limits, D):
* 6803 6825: 6804.16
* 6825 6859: 6857.64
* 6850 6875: 6860.79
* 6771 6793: 6772.90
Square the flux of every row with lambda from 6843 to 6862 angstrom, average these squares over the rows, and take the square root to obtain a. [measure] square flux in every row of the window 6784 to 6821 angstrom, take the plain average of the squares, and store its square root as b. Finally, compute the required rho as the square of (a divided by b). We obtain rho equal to 0.96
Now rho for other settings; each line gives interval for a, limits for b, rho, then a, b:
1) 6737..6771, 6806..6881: 1.05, 8.29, 8.09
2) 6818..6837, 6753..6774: 0.97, 8.15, 8.27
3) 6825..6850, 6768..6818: 0.97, 8.08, 8.19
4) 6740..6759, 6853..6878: 1.07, 8.28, 8.01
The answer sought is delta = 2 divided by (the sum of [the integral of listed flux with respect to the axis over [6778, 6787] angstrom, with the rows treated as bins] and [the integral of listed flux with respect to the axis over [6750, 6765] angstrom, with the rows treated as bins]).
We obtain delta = 0.010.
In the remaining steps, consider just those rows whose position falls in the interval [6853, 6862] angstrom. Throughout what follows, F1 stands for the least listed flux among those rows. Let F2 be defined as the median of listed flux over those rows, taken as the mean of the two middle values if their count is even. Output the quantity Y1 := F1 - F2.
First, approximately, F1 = 7.93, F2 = 7.94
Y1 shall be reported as -0.010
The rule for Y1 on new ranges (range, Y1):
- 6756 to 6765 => -0.030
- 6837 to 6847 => -0.020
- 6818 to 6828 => -0.040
